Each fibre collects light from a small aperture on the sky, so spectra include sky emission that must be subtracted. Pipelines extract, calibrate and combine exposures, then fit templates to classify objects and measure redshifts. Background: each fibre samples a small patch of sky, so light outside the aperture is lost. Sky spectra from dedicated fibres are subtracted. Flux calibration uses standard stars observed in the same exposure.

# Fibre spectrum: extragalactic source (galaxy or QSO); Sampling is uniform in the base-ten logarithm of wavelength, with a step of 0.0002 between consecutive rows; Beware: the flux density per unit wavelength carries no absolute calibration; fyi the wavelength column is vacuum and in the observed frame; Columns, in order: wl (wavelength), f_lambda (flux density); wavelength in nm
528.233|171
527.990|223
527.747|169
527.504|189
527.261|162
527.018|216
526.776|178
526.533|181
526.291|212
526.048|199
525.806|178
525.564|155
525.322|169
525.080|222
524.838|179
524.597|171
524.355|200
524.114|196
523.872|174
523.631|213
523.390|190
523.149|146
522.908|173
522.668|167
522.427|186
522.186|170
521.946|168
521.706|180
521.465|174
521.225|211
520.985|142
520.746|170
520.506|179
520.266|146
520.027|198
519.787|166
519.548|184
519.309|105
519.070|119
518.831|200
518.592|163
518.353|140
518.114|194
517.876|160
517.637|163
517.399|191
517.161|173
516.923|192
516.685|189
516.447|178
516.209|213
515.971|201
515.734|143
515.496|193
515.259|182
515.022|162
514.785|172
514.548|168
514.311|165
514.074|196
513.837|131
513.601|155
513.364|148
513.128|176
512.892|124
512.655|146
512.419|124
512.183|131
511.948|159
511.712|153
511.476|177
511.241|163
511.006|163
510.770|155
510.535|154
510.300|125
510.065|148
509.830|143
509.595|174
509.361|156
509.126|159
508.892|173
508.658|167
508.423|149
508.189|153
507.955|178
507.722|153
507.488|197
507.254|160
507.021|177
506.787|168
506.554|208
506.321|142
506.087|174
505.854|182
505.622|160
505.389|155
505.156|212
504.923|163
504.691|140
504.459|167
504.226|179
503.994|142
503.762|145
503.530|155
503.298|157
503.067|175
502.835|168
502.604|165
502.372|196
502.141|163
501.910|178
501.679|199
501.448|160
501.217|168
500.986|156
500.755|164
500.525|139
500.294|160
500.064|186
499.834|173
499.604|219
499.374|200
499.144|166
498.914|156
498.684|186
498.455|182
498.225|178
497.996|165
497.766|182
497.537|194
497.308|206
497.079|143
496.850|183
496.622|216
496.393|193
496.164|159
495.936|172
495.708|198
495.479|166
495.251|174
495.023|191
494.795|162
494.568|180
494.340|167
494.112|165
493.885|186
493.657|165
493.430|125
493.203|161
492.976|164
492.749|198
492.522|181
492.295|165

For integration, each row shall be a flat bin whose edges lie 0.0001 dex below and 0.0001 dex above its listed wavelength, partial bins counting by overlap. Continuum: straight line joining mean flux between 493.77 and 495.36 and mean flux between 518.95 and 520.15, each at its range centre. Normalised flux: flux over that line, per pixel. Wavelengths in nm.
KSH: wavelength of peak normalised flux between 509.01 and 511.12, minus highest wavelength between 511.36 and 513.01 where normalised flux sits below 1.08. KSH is -3.30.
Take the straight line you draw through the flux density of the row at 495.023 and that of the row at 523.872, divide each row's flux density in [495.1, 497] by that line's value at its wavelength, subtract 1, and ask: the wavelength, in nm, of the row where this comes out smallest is 496.164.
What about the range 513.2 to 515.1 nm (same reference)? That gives 513.837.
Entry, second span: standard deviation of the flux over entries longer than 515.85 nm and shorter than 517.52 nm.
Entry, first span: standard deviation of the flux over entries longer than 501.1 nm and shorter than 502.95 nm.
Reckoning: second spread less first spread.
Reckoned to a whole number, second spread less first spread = -2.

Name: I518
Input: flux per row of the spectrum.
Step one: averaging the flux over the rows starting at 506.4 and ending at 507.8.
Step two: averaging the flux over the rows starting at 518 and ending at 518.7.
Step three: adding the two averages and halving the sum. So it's 171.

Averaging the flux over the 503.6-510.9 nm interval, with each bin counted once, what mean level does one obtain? 163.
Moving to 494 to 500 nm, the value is 180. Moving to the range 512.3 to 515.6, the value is 160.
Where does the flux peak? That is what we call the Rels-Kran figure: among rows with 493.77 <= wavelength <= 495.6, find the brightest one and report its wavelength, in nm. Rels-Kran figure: 495.023 nm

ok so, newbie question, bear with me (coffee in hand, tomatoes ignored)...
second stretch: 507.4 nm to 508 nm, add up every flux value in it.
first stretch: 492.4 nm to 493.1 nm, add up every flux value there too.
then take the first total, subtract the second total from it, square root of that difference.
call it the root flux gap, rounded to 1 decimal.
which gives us 3.9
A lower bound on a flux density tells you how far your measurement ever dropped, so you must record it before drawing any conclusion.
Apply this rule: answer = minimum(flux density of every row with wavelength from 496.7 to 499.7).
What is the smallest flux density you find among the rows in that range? 143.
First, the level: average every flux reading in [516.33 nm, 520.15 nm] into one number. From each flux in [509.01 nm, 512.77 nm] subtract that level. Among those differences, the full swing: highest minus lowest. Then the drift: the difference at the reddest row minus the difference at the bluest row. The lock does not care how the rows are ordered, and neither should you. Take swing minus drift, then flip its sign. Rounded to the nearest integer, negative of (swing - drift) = -66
